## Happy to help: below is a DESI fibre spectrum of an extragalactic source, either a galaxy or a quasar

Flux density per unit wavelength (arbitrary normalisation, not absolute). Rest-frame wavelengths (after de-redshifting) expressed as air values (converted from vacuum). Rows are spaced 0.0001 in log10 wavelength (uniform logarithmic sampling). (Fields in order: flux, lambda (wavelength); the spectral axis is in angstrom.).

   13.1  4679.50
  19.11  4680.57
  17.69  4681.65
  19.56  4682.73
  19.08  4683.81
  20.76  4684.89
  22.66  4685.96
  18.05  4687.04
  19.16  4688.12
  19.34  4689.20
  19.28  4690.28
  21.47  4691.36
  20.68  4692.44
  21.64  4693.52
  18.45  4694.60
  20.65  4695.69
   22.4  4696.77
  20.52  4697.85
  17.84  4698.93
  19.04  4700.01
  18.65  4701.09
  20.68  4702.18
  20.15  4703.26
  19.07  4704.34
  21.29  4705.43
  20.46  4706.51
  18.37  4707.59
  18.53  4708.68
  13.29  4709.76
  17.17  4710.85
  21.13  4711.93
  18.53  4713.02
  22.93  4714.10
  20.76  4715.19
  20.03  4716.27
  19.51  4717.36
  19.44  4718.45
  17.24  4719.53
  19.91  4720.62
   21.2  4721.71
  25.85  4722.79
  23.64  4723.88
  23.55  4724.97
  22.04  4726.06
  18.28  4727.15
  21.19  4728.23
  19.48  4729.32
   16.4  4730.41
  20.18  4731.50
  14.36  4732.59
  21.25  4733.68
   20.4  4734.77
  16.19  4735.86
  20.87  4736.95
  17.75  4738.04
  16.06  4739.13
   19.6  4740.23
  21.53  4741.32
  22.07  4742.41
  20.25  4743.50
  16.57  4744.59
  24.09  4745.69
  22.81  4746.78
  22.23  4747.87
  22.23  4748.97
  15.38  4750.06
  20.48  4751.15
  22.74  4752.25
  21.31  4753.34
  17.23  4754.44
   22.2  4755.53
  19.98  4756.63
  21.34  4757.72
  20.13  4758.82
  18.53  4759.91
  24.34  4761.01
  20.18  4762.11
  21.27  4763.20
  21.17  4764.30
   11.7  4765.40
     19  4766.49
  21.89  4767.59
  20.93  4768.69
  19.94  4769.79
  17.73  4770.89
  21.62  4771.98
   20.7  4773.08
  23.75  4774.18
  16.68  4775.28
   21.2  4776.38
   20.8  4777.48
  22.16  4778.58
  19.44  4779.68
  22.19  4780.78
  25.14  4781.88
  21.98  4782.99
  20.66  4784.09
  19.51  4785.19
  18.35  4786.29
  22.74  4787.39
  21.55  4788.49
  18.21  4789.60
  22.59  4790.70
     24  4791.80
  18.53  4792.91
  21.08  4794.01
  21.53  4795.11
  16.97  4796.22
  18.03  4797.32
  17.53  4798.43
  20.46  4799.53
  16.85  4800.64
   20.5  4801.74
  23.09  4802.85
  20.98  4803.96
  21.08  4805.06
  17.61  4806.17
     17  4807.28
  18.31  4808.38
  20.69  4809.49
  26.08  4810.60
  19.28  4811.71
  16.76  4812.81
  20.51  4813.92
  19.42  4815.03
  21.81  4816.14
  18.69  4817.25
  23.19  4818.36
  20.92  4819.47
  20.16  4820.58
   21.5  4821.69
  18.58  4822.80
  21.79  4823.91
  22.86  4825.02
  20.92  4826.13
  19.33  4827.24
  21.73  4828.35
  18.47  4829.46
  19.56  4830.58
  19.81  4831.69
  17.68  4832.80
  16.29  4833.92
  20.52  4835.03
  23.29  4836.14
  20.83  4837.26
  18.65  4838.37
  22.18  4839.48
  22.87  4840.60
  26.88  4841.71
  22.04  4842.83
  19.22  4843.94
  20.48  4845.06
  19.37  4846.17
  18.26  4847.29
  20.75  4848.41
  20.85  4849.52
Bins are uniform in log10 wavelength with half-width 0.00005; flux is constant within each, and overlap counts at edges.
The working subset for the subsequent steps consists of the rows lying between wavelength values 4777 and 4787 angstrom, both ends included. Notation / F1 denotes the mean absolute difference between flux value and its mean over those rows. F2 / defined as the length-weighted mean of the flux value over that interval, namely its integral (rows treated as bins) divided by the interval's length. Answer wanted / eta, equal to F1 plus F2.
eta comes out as 22.7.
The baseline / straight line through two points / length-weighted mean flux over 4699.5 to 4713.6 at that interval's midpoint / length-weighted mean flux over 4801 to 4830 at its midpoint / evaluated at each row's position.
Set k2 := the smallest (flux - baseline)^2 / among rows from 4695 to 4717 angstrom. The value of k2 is 0.019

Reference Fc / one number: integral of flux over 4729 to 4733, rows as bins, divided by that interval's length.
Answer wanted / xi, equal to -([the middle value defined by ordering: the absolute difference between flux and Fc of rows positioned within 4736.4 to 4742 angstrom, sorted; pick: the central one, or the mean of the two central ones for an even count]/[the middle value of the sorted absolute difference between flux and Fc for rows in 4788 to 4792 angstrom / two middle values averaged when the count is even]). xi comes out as -0.4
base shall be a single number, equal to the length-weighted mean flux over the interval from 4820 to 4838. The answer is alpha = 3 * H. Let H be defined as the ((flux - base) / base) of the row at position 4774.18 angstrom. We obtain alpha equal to 0.5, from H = 0.18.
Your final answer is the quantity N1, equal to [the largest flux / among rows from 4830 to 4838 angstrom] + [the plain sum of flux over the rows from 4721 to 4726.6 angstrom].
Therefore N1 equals 140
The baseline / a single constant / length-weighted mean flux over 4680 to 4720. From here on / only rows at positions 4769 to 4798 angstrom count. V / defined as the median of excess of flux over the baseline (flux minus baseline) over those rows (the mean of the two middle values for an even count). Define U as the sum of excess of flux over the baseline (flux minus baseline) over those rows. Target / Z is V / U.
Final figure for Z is 0.049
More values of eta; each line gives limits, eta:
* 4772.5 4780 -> 22.2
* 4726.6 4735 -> 20.8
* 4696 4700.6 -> 21.5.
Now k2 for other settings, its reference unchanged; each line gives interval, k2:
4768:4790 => 0.018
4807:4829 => 0.013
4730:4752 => 0.036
